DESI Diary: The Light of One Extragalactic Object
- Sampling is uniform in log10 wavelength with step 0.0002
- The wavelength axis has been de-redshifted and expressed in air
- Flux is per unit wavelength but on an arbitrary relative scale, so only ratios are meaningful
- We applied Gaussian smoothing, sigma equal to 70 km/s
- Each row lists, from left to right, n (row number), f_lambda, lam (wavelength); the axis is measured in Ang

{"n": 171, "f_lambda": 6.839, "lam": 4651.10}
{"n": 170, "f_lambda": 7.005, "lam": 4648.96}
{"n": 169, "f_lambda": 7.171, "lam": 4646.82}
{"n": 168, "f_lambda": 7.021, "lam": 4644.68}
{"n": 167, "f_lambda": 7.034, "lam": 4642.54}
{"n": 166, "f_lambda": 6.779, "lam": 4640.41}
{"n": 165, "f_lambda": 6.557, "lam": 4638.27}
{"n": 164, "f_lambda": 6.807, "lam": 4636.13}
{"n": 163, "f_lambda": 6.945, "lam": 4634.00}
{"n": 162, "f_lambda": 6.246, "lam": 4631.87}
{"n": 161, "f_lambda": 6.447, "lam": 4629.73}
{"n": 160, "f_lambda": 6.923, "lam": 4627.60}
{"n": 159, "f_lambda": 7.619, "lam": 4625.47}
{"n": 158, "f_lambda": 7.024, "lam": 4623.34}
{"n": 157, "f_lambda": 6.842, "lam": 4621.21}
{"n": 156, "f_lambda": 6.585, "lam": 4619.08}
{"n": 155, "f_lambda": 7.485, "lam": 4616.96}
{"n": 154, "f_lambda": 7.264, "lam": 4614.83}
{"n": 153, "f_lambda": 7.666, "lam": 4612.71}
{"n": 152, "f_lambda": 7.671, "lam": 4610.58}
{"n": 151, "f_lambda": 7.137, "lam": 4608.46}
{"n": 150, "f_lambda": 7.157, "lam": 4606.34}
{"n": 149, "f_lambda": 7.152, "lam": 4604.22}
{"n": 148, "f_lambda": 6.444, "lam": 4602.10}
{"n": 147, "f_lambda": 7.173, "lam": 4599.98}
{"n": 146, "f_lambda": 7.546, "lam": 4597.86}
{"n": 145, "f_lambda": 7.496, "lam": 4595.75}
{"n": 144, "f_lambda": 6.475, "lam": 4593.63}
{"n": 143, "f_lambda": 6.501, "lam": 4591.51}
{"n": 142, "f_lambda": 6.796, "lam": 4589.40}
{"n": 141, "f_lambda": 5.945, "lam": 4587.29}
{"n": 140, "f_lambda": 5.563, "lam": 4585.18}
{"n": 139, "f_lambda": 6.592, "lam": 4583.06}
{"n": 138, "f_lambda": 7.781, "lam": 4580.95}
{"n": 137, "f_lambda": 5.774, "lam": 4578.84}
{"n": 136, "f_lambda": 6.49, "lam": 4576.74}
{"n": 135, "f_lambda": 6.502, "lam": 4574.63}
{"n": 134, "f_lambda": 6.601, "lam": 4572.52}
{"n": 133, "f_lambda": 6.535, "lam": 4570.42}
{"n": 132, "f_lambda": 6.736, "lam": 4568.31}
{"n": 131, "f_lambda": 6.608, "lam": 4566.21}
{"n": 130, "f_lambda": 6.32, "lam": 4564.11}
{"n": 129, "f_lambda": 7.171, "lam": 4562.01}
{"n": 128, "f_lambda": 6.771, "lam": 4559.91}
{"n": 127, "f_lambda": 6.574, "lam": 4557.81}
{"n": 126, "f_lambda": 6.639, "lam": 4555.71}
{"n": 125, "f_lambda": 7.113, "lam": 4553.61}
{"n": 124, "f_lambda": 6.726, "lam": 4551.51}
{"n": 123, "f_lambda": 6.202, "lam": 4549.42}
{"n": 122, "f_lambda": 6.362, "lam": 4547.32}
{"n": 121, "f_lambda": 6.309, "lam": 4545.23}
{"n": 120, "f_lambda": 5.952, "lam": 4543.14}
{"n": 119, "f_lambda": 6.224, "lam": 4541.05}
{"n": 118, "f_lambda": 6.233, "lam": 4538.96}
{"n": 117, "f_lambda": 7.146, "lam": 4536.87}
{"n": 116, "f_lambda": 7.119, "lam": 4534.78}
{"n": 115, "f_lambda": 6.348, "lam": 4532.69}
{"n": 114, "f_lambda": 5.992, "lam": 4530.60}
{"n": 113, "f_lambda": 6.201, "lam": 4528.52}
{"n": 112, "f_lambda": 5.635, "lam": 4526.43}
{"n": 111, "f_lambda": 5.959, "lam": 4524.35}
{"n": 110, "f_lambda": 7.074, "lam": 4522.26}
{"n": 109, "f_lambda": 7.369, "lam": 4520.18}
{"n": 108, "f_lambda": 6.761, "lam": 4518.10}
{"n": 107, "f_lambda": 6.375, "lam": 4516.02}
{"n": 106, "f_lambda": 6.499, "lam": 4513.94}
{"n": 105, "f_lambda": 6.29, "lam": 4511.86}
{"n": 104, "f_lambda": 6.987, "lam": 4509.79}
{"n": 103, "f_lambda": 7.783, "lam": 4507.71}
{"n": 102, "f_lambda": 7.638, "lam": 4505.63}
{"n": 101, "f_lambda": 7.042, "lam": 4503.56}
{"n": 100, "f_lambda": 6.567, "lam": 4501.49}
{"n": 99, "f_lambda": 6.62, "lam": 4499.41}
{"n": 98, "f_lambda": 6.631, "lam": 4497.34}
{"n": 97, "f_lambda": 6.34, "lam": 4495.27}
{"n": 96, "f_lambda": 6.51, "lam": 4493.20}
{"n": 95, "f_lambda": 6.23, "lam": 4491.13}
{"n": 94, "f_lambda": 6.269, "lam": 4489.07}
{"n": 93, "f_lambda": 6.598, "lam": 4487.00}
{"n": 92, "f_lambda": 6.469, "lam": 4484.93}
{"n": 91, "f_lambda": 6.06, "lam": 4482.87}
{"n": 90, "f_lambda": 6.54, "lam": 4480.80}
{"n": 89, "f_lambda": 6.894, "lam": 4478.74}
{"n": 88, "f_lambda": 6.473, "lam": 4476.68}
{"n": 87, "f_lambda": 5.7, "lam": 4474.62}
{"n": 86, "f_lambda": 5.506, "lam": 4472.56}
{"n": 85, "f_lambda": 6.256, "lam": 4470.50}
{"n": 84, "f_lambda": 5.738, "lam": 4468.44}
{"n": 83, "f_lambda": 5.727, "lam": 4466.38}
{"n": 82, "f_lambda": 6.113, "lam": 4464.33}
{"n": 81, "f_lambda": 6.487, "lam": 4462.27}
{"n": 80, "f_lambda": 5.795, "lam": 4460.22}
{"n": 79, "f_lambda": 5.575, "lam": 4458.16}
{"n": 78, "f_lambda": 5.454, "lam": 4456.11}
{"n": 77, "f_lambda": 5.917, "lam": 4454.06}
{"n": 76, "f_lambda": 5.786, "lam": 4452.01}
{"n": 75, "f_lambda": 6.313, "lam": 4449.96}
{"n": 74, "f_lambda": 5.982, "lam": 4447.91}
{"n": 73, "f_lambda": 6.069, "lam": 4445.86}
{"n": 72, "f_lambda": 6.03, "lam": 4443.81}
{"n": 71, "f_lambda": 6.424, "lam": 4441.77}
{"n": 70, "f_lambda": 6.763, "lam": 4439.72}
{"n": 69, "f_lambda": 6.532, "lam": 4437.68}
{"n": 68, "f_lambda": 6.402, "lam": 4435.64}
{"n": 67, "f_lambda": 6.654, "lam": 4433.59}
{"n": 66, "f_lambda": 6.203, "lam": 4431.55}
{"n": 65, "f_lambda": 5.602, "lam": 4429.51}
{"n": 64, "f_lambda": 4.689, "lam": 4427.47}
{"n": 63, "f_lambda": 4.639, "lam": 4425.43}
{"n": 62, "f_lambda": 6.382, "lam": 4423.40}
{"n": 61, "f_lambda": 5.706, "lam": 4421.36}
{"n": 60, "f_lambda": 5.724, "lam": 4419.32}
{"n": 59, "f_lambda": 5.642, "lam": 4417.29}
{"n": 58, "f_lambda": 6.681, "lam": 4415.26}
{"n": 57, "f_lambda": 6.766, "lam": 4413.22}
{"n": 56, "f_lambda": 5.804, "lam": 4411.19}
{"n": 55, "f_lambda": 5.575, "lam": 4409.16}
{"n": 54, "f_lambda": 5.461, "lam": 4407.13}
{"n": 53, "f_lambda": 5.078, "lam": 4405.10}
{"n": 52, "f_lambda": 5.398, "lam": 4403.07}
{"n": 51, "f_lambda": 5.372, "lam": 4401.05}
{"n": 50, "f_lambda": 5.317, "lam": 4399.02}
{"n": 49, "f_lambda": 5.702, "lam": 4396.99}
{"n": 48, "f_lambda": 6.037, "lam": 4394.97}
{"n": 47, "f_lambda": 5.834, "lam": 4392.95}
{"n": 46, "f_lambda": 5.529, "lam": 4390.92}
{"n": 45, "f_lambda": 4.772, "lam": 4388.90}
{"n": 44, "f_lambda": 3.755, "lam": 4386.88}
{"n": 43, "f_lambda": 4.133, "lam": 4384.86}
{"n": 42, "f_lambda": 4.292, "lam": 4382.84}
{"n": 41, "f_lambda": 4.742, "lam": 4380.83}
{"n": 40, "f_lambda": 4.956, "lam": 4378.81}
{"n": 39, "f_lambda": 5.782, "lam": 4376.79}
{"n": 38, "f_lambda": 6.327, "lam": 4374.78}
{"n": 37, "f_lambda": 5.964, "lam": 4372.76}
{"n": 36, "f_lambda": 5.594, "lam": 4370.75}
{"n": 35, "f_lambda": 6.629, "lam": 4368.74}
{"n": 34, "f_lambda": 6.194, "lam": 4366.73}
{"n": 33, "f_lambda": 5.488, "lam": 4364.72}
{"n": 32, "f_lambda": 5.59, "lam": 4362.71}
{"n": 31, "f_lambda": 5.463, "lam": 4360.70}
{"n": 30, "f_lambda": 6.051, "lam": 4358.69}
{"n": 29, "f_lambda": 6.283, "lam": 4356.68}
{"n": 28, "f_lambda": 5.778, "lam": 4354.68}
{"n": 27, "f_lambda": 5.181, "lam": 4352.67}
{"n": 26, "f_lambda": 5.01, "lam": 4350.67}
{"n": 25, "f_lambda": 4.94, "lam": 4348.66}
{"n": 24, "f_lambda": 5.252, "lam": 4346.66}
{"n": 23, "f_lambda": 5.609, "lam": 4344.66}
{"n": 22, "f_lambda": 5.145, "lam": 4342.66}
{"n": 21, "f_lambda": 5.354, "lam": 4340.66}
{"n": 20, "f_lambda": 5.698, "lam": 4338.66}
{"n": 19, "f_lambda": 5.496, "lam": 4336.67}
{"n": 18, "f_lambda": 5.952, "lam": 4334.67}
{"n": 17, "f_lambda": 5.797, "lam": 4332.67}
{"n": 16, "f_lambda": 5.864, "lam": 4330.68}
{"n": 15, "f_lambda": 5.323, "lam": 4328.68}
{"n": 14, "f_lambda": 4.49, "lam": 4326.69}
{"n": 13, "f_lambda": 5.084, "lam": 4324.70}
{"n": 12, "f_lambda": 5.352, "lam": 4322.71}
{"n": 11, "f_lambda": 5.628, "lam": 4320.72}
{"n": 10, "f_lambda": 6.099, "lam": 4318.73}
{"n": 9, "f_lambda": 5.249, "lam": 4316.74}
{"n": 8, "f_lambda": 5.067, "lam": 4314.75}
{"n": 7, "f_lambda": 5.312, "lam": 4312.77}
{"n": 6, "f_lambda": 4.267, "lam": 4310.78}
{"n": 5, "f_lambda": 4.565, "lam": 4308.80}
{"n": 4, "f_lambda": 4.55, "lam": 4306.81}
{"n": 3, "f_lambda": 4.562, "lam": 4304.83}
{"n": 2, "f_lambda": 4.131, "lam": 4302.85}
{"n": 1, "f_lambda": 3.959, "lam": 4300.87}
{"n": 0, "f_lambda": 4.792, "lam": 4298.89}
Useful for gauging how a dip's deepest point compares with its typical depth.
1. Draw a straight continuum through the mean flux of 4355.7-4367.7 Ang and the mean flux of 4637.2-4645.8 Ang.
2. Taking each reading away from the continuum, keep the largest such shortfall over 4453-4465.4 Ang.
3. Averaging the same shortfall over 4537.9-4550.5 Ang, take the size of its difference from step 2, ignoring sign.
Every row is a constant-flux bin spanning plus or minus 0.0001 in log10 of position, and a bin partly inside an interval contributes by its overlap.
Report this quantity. 0.44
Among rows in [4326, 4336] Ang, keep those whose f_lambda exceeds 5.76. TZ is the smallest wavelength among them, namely 4330.68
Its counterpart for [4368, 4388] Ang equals 4368.74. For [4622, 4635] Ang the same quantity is 4623.34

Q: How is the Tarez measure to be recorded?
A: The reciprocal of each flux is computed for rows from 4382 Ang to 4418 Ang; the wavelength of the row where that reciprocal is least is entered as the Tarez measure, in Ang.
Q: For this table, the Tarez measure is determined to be 4413.22 Ang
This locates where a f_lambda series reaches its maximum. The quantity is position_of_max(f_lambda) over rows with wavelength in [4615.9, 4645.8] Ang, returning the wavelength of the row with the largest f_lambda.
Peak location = 4625.47 Ang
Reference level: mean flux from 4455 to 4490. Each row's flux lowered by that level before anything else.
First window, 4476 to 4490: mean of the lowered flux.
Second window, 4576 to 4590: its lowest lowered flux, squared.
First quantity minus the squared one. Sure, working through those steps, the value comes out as 0.09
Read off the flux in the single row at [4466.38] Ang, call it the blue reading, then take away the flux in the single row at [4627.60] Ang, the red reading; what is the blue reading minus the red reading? -1.2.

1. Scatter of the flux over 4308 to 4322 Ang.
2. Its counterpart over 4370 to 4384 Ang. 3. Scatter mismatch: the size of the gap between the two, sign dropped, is 0.11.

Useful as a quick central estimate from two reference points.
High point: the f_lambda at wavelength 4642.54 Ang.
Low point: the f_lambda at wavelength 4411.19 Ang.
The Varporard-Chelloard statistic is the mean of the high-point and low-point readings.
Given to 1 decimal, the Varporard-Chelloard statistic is 6.4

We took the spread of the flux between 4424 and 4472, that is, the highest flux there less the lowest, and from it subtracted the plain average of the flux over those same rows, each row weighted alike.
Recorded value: -3.8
